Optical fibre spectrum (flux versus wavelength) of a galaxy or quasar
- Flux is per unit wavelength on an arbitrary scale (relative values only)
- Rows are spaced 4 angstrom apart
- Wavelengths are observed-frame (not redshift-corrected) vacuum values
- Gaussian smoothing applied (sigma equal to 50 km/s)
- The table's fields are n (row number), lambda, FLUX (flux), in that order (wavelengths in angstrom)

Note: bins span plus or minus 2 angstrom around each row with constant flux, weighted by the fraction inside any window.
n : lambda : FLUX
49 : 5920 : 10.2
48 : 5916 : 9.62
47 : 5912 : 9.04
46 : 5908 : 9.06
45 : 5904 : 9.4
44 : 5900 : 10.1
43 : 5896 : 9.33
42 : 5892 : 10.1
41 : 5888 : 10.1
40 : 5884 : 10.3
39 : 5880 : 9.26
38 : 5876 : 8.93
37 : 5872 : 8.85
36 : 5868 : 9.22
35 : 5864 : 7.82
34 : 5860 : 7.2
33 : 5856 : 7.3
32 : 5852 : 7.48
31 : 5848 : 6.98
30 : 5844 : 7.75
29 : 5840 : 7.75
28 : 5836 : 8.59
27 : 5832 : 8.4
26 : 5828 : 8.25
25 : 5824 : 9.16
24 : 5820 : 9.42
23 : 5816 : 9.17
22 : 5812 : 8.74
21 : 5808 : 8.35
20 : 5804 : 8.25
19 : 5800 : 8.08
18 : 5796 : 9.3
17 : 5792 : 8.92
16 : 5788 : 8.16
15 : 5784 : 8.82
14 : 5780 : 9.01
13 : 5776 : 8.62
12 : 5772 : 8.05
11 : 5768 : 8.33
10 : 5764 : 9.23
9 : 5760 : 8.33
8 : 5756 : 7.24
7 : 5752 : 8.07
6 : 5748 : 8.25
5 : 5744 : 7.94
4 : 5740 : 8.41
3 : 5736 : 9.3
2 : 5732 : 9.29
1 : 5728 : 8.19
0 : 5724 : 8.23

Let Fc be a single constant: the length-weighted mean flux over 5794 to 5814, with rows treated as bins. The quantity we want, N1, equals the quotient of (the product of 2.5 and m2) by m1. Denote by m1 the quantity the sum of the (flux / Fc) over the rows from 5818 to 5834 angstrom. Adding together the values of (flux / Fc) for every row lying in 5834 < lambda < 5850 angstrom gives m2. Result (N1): 2.20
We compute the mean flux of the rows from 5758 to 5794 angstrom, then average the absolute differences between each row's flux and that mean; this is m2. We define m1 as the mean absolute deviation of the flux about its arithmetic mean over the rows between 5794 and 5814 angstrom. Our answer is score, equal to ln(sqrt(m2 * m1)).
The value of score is -1.01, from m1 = 0.381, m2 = 0.35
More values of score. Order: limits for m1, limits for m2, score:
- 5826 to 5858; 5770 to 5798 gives -0.91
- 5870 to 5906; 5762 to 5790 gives -0.86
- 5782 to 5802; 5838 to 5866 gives -1.09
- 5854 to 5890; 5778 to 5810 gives -0.51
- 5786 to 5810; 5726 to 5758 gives -0.81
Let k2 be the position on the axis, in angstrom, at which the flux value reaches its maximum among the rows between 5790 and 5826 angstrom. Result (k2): 5820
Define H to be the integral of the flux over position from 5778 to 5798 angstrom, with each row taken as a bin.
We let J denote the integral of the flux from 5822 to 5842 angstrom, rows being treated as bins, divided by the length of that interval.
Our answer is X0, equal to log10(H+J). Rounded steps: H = 177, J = 8.4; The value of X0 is 2.27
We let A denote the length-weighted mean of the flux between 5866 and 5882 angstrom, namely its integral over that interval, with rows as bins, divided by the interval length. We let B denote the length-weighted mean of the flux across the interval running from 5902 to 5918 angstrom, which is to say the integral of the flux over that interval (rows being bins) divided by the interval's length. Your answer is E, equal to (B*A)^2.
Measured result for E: 7077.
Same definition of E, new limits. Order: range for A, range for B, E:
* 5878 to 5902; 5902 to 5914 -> 8177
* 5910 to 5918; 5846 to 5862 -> 4563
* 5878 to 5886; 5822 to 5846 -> 6616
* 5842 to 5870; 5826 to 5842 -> 4011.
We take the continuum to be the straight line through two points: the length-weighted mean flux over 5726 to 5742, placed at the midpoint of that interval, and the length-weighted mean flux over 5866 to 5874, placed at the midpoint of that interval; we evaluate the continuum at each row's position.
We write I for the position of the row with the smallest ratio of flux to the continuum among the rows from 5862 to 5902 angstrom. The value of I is 5864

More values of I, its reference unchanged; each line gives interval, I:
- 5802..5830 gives 5828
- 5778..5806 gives 5800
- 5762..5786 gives 5772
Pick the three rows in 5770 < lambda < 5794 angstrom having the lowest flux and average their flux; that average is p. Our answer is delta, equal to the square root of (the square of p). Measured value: 8.28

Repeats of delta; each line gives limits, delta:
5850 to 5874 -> 7.33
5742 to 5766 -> 7.75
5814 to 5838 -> 8.41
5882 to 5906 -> 9.61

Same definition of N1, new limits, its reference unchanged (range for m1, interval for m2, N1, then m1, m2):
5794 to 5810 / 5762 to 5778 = 2.52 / 3.98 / 4.01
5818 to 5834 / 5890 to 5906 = 2.76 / 4.12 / 4.56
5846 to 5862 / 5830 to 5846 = 2.80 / 3.39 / 3.80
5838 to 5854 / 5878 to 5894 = 3.32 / 3.51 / 4.65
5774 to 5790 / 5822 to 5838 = 2.48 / 4.05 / 4.03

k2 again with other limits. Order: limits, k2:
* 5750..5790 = 5764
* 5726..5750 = 5736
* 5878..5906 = 5884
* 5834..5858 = 5836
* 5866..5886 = 5884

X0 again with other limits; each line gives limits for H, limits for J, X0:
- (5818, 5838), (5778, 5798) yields 2.27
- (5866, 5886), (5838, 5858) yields 2.29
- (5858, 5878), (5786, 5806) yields 2.25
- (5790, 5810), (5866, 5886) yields 2.26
